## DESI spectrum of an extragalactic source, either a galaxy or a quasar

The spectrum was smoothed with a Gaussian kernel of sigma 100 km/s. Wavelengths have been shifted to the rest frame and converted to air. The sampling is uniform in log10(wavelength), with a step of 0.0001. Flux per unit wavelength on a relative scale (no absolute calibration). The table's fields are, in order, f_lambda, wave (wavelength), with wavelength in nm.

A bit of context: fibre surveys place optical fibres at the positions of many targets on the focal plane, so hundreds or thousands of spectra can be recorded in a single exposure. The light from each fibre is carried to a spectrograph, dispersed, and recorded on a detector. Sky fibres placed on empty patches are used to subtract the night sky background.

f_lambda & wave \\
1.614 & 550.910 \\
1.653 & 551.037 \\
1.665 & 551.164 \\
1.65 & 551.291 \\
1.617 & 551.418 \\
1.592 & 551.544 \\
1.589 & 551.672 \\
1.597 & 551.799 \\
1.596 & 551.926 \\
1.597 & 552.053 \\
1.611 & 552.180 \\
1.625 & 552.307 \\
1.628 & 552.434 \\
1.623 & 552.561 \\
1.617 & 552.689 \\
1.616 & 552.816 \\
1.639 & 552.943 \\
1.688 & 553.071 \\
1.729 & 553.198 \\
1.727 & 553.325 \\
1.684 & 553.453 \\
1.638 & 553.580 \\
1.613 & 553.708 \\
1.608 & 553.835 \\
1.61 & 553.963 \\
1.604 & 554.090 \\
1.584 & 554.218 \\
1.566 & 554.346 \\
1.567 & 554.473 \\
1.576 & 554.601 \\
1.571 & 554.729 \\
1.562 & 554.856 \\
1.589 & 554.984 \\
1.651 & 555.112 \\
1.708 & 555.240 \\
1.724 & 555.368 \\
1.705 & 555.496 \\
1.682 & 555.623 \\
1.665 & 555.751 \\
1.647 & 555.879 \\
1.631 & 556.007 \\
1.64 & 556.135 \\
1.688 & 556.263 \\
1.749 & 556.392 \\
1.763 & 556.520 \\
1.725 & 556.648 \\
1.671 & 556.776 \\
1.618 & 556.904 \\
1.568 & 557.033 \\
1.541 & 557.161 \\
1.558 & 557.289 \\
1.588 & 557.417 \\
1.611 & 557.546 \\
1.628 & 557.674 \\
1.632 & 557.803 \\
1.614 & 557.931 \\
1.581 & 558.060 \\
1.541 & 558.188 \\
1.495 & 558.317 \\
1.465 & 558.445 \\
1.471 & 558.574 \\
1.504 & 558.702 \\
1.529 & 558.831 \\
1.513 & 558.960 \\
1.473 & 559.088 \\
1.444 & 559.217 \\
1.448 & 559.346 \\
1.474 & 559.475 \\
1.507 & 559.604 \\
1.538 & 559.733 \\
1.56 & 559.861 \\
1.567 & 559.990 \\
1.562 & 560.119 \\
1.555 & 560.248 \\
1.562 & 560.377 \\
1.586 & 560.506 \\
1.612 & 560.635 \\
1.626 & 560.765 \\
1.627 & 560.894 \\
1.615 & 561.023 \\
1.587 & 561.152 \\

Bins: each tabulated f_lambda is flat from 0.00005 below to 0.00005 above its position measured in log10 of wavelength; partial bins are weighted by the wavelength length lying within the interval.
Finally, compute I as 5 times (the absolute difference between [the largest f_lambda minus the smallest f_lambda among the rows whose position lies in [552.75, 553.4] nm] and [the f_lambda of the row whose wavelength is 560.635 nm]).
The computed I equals 7.5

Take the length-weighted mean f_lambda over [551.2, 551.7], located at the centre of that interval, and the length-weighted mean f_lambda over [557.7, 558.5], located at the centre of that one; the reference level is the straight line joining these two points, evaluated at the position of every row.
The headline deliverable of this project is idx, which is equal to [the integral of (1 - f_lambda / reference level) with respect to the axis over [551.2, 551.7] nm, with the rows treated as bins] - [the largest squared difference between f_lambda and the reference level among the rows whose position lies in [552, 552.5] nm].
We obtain 0.00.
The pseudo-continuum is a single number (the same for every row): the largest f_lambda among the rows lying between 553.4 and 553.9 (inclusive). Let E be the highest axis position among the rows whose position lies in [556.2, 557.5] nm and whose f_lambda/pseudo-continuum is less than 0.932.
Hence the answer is 557.289 nm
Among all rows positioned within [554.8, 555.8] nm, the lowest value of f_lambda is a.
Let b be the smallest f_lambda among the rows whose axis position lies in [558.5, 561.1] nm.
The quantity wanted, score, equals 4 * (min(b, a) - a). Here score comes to -0.47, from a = 1.562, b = 1.444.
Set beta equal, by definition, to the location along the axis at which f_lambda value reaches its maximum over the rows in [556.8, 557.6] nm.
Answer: 556.904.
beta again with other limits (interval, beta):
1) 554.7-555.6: 555.368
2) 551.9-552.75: 552.434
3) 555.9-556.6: 556.520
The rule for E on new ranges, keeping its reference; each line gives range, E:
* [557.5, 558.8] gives 558.702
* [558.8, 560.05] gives 559.990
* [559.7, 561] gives 560.377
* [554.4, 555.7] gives 554.856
